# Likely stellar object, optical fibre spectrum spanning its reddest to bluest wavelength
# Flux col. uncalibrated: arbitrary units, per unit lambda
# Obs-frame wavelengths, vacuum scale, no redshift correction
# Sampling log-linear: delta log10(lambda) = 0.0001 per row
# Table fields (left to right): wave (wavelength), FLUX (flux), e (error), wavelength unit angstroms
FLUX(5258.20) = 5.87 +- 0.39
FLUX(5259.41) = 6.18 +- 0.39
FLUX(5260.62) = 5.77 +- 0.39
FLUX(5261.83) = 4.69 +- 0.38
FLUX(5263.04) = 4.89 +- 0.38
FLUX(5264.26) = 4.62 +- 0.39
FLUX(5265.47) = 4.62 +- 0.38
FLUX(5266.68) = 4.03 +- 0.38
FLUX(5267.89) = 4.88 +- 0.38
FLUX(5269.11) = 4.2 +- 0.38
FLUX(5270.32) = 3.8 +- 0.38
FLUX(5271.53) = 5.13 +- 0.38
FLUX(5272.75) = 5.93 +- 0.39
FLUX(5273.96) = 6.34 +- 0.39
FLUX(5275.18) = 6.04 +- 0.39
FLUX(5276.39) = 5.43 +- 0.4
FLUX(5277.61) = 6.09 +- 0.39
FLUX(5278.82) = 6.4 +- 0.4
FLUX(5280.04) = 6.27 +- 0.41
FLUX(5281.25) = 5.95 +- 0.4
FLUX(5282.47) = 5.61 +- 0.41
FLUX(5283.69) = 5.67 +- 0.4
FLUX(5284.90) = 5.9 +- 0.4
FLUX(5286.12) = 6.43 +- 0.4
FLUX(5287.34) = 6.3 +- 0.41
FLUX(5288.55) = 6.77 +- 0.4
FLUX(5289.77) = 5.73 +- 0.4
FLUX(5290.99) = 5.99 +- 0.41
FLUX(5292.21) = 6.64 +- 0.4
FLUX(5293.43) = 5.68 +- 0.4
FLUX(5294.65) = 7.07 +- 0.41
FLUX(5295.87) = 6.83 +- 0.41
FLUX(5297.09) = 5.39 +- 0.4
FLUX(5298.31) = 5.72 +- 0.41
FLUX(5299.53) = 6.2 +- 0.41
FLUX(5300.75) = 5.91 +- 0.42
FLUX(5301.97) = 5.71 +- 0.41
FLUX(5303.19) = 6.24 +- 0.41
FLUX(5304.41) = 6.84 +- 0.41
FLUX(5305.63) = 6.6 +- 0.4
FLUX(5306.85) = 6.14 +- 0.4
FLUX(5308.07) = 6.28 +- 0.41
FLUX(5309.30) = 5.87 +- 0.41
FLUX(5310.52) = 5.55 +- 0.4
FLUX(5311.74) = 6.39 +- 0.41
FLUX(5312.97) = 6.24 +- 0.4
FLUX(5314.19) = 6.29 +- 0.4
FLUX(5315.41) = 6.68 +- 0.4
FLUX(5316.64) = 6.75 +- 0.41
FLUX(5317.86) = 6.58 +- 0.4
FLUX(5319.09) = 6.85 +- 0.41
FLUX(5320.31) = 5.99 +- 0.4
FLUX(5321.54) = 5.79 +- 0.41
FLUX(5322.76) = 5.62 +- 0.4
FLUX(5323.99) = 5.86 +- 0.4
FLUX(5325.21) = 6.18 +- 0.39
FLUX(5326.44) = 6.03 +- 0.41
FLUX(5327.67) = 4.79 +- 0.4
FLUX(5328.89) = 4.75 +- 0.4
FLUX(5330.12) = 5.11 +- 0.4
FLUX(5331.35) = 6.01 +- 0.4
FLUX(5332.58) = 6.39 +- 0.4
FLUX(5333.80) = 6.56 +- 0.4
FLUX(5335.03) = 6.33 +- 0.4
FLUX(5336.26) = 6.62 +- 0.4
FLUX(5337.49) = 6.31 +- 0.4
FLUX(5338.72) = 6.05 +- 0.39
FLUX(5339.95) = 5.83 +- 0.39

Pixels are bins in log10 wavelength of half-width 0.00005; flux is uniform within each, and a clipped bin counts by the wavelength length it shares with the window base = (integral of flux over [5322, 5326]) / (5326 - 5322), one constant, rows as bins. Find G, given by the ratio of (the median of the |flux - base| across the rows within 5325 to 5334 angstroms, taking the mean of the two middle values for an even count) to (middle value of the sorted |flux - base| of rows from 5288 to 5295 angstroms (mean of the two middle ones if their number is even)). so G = 1.2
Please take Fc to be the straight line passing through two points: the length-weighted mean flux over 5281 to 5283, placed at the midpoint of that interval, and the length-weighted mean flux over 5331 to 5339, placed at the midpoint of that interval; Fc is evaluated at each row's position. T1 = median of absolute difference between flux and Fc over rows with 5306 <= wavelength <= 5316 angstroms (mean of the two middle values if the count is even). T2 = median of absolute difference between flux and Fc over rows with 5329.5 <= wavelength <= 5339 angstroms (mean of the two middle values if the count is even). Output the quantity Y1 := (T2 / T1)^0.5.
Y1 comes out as 1.07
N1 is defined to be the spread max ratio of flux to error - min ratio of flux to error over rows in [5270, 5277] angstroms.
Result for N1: 6.3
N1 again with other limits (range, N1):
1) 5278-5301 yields 3.8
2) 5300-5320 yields 2.8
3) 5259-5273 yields 5.8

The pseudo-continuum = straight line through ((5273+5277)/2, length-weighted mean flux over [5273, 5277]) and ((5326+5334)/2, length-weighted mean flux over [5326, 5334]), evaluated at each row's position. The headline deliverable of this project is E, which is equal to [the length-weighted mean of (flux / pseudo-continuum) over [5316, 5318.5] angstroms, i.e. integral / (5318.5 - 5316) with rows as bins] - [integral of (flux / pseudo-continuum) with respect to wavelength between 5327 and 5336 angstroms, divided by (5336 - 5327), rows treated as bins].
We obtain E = 0.143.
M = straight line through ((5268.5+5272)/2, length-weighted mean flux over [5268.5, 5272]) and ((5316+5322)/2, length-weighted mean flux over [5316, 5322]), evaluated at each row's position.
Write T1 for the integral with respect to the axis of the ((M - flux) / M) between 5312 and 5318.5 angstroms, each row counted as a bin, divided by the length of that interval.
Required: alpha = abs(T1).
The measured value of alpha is 0.04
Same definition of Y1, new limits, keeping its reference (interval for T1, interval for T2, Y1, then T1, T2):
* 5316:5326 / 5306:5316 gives 0.71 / 0.42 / 0.212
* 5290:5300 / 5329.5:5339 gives 0.79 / 0.39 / 0.243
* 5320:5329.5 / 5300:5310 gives 0.80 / 0.38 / 0.247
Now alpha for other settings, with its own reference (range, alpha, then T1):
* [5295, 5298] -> 0.13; -0.13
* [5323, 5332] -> 0.18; 0.18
